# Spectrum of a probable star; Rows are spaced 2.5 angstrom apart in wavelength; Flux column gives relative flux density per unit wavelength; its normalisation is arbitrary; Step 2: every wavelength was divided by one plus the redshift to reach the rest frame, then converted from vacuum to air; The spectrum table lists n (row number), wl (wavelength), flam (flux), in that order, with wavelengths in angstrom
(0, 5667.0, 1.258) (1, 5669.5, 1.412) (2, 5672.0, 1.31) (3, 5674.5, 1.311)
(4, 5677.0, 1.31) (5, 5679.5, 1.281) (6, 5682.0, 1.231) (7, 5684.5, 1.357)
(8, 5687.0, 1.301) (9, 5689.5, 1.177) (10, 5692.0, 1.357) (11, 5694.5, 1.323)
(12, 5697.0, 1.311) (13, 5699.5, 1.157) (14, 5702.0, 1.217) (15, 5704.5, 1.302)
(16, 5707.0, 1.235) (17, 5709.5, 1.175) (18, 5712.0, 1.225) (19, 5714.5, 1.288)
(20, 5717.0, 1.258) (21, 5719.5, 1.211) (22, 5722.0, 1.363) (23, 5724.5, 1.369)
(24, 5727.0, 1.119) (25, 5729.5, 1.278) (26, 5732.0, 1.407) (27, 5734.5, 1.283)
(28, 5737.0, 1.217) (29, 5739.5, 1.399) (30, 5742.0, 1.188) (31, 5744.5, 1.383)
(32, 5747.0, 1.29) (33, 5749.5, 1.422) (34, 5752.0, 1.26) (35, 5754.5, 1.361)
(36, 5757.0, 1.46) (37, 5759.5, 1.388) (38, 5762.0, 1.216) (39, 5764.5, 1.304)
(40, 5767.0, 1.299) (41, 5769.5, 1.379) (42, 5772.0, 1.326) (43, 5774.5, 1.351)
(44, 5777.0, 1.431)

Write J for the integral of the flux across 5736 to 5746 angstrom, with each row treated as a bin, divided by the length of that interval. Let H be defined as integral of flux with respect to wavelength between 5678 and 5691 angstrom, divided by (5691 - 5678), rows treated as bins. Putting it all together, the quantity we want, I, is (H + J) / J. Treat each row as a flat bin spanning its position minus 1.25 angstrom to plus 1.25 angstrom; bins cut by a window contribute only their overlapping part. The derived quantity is 1.98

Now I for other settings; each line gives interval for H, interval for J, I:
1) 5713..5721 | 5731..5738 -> 1.96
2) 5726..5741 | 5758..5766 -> 1.98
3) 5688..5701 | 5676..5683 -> 1.99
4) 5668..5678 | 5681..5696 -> 2.03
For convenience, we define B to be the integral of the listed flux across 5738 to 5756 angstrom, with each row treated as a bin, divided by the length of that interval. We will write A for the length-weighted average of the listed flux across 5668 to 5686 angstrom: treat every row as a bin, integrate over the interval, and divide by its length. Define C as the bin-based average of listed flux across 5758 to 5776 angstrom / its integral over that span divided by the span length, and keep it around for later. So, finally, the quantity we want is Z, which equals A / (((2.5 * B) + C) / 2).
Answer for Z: 0.566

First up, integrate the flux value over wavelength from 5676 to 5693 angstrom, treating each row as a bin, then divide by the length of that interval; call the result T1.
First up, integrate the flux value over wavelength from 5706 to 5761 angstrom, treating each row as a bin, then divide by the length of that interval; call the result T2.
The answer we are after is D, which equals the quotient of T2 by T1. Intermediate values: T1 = 1.29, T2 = 1.30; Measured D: 1.01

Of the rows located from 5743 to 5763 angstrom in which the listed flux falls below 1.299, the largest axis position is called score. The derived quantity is 5762.0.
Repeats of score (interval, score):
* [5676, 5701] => 5699.5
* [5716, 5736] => 5734.5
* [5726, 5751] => 5747.0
